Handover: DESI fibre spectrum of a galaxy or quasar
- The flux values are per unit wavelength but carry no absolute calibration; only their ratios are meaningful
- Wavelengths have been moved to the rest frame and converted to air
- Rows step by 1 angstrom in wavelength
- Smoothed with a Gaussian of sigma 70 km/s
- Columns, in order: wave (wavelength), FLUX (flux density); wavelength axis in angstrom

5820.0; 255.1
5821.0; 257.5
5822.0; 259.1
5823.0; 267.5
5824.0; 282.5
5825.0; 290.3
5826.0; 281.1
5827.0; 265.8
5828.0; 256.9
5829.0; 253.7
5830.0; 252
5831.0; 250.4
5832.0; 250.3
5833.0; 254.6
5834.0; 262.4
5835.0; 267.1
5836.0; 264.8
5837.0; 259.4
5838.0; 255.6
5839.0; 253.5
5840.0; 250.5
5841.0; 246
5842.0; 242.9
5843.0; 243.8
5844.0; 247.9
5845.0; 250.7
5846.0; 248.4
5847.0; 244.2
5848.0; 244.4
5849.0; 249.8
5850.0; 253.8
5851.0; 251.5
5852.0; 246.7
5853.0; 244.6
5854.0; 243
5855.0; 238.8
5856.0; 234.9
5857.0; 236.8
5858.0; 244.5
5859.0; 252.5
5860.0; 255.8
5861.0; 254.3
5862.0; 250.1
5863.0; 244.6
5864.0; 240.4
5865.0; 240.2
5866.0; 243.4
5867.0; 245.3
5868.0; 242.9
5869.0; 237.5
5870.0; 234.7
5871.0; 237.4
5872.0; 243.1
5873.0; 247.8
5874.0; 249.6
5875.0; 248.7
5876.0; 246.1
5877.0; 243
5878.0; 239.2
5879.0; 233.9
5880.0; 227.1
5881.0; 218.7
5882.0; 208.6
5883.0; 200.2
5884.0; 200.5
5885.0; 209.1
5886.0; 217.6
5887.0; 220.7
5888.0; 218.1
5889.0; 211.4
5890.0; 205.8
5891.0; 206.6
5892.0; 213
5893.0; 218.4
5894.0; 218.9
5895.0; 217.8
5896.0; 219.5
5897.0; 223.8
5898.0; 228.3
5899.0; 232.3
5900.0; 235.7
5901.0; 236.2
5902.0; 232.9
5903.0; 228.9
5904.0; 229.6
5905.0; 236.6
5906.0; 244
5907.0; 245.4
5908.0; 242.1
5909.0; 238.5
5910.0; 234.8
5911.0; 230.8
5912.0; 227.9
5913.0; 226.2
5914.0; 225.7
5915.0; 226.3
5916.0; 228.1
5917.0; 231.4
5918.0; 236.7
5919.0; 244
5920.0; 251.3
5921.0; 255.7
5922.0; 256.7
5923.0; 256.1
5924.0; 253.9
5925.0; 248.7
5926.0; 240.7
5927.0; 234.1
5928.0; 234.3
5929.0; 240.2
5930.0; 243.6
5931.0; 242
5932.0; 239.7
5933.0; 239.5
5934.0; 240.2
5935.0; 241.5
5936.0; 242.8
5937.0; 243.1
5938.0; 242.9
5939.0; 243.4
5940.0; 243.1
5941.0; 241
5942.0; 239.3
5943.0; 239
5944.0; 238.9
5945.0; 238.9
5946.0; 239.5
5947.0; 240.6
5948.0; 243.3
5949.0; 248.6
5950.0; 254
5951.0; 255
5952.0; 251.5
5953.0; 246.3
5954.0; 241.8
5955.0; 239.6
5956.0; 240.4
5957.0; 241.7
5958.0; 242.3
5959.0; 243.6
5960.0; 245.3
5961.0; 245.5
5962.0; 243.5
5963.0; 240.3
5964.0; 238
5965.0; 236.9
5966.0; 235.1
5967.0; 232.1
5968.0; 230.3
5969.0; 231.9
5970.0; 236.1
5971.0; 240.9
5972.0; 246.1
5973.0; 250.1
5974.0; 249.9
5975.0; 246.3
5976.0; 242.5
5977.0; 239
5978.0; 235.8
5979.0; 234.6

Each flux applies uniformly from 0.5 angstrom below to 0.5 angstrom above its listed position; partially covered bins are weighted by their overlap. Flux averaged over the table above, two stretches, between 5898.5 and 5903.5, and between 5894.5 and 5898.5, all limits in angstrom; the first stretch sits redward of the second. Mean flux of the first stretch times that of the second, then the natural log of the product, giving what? 10.86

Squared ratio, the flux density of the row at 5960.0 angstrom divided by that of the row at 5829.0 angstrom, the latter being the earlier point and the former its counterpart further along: 0.93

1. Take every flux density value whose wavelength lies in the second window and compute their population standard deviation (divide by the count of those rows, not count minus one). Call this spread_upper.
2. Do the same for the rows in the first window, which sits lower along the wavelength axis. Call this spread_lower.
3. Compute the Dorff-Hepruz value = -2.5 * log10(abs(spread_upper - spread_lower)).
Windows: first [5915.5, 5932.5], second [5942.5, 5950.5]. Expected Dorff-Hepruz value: -1.4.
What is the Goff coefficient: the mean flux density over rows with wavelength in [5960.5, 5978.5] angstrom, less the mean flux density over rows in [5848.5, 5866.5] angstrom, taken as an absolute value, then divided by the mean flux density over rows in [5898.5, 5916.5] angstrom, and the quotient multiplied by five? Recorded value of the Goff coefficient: 0.13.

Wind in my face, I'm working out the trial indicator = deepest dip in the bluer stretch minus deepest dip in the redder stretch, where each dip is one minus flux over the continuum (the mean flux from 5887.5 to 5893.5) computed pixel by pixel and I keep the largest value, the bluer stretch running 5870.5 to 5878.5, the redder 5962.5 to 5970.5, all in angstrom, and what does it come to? -0.03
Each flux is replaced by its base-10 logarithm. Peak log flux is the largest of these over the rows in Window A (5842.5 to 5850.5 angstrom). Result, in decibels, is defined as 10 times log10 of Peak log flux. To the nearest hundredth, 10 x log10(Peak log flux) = 3.81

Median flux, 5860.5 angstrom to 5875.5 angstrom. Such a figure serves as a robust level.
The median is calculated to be 243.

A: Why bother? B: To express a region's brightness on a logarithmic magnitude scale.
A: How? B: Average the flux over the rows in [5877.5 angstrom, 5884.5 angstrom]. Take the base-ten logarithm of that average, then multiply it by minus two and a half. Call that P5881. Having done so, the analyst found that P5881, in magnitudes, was -5.85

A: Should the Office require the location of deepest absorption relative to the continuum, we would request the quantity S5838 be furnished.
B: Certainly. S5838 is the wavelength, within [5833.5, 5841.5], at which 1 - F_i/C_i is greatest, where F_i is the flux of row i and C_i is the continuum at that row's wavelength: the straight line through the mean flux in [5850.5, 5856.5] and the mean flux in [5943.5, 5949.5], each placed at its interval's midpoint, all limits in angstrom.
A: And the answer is 5841.0 angstrom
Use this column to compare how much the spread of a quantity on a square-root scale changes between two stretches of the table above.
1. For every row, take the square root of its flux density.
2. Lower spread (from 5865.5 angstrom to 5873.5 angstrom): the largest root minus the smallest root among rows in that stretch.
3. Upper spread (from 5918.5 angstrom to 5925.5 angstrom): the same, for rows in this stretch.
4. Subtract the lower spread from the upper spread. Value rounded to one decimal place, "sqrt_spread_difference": 0.0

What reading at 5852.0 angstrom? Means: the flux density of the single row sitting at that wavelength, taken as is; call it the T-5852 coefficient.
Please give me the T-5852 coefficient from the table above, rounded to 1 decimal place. 246.7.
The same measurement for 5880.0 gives 227.1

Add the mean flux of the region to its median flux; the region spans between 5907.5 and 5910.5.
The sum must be 477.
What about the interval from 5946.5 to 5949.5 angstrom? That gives 487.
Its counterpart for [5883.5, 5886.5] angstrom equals 418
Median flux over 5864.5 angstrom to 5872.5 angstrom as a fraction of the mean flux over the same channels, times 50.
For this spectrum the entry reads 50.2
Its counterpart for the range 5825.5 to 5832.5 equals 49.1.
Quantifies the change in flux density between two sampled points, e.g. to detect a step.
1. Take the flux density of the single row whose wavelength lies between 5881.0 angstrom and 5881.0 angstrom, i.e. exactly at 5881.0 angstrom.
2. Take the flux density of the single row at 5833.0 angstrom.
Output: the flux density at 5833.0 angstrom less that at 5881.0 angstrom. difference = 36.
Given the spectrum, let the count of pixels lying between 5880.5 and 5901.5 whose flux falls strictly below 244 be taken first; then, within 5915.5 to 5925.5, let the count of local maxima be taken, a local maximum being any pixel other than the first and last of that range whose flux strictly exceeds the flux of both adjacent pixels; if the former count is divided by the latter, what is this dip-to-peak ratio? 21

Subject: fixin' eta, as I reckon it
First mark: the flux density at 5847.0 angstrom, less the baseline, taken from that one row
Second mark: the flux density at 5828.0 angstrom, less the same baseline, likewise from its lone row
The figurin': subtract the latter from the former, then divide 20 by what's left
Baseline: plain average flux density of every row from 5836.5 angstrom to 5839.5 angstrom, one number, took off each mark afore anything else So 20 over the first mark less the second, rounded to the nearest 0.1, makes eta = -1.6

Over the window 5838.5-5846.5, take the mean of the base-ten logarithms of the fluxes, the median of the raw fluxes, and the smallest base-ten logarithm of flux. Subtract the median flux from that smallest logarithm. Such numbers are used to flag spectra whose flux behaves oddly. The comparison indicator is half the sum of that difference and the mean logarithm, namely -122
